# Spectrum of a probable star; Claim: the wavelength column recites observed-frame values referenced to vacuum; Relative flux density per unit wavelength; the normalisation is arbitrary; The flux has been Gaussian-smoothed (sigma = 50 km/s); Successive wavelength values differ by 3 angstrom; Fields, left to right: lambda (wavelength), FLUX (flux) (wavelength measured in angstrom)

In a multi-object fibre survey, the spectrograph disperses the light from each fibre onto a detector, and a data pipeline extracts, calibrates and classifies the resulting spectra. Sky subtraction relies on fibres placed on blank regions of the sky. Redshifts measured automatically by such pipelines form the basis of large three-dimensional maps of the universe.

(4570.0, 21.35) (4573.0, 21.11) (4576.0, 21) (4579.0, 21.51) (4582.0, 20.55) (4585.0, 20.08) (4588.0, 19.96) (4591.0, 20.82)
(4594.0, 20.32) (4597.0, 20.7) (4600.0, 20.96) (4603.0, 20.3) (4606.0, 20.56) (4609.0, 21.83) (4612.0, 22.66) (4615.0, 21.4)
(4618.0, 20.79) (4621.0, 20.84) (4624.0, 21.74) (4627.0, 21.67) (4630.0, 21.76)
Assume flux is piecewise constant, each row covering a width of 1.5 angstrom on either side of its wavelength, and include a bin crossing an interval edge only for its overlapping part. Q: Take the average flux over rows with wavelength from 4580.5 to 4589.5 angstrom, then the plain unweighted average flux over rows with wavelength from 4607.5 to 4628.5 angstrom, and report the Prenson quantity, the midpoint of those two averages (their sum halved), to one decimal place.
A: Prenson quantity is 20.9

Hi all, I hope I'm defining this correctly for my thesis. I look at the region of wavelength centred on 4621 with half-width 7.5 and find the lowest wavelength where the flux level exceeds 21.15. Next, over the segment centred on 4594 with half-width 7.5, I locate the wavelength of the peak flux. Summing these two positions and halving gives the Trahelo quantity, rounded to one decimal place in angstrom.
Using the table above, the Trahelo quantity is 4607.5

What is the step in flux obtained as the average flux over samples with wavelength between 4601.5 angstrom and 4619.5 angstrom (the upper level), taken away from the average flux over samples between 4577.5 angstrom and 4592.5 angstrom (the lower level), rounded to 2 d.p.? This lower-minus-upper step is -0.67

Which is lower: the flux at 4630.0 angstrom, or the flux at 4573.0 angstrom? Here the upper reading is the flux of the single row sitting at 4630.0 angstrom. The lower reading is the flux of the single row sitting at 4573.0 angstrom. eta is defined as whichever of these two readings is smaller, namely 21.1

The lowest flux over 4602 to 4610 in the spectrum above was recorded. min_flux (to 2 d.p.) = 20.30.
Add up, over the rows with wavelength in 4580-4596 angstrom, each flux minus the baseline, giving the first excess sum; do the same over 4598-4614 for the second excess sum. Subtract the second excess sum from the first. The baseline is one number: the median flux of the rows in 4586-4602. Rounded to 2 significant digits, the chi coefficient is -4.6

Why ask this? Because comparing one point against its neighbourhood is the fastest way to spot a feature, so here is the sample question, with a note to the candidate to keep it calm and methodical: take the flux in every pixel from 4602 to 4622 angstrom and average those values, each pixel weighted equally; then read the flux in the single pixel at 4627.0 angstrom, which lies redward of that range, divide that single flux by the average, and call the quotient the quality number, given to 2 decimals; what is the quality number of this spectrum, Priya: 1.02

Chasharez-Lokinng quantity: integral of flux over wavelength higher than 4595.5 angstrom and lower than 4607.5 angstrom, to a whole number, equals 248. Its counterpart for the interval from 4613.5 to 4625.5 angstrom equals 254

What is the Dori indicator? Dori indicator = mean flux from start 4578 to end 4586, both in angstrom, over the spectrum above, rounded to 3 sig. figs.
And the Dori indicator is 20.7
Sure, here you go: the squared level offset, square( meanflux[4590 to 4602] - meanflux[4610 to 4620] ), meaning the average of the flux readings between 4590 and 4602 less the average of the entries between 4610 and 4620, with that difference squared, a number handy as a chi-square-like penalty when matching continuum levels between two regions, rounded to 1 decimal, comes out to 0.8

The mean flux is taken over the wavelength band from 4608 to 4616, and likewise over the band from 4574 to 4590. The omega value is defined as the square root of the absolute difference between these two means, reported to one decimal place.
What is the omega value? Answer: 1.2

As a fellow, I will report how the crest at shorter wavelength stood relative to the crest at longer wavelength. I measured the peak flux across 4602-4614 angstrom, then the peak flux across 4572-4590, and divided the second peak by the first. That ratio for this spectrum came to 0.95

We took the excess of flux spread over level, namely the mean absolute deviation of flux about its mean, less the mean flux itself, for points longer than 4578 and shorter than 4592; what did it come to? -20.1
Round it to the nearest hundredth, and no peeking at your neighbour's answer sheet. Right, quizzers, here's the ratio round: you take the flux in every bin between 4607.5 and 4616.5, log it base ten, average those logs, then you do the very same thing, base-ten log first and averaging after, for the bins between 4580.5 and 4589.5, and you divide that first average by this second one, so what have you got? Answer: 1.03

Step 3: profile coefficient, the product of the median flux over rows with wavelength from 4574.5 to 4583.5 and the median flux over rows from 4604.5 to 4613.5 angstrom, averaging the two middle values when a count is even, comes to 458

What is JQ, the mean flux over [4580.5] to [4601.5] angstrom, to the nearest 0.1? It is 20.5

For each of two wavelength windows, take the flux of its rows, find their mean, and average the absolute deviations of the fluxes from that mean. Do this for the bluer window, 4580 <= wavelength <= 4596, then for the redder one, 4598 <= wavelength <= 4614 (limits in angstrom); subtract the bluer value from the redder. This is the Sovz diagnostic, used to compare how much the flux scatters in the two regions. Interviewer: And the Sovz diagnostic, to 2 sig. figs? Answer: 0.52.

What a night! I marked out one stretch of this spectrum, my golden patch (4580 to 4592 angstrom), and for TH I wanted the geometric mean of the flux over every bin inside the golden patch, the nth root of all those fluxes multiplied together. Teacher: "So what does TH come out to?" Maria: 20.3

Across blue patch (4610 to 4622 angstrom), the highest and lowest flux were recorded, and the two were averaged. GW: 21.7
